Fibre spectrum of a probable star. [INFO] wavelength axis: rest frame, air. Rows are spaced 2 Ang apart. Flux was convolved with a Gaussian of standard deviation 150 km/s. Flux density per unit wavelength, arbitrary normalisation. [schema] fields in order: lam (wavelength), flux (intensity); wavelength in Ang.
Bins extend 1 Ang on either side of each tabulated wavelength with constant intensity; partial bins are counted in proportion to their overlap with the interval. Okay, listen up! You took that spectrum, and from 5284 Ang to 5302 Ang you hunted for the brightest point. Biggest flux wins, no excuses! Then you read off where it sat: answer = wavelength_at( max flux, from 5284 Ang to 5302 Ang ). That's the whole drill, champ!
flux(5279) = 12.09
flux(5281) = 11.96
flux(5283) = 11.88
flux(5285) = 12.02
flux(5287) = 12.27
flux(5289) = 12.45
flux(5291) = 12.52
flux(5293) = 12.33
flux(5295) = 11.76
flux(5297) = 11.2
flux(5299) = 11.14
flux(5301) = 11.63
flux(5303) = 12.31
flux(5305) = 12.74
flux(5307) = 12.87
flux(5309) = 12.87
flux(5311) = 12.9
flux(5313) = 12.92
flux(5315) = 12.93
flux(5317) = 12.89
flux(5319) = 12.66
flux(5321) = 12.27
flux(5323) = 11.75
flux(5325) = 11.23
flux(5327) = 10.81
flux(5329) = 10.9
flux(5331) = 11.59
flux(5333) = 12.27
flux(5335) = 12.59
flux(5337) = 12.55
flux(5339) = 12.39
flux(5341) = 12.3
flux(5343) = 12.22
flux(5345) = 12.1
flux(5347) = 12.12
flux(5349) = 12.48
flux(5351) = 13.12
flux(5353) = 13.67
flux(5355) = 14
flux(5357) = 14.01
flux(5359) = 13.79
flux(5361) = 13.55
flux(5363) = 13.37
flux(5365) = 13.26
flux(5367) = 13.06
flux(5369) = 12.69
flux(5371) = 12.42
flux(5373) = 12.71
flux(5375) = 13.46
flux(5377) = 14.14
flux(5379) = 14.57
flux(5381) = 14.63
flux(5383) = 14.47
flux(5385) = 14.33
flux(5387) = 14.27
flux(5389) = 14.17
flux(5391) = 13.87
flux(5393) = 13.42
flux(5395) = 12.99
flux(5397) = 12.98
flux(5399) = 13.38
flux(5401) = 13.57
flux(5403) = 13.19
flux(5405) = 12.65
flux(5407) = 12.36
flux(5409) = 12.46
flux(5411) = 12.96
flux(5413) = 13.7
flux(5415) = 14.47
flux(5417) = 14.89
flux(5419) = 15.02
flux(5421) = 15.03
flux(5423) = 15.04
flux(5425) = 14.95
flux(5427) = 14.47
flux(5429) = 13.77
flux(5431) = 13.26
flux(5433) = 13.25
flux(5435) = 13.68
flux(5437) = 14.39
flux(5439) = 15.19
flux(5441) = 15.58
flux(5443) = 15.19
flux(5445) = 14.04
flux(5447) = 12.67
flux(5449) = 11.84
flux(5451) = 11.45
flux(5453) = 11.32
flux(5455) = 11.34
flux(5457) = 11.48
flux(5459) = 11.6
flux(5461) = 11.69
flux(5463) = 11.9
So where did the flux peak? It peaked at 5291 Ang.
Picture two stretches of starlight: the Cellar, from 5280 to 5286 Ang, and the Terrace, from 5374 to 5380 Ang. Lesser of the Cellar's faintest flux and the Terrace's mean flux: 11.9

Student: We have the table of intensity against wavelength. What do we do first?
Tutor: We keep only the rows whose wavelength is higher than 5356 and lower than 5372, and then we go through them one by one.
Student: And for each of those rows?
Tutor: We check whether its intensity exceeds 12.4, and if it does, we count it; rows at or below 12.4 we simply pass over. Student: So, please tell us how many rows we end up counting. 8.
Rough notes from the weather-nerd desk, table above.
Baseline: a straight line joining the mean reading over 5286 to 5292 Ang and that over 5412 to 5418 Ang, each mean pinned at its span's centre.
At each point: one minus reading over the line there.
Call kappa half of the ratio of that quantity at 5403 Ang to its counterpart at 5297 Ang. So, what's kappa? 0.3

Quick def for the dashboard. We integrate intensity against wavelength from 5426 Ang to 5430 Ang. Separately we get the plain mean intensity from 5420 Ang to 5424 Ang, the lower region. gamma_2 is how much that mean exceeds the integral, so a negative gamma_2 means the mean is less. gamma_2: -41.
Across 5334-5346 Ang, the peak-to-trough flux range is 0.5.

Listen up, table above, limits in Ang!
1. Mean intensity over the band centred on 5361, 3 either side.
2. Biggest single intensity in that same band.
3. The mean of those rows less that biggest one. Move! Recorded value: -0.2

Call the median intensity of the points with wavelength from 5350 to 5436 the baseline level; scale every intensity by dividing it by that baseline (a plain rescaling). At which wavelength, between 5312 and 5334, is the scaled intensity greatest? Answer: 5315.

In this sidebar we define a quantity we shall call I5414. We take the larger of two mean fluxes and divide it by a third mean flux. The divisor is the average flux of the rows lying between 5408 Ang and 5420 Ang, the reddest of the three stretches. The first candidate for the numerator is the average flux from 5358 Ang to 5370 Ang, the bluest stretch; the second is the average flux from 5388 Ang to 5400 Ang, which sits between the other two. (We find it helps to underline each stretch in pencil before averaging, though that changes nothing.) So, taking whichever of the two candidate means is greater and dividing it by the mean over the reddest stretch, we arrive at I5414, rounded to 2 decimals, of 0.97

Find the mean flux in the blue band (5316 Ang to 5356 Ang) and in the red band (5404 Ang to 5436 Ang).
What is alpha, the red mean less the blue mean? 1.6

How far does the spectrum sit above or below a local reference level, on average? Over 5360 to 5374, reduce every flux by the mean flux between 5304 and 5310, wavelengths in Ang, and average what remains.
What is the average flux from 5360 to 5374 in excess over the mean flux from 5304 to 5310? 0.18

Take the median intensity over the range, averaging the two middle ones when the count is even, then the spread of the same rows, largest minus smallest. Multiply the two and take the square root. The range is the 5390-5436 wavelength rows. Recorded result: 6.0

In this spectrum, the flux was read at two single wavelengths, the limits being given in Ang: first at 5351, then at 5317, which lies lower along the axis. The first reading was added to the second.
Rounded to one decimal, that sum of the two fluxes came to 26.0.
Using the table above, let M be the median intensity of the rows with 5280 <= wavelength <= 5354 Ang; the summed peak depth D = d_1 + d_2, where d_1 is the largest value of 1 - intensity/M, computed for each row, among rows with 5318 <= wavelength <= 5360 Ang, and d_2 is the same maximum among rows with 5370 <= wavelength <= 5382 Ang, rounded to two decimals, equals 0.11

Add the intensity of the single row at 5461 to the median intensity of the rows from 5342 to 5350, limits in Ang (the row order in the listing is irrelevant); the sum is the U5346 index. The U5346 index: 23.9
